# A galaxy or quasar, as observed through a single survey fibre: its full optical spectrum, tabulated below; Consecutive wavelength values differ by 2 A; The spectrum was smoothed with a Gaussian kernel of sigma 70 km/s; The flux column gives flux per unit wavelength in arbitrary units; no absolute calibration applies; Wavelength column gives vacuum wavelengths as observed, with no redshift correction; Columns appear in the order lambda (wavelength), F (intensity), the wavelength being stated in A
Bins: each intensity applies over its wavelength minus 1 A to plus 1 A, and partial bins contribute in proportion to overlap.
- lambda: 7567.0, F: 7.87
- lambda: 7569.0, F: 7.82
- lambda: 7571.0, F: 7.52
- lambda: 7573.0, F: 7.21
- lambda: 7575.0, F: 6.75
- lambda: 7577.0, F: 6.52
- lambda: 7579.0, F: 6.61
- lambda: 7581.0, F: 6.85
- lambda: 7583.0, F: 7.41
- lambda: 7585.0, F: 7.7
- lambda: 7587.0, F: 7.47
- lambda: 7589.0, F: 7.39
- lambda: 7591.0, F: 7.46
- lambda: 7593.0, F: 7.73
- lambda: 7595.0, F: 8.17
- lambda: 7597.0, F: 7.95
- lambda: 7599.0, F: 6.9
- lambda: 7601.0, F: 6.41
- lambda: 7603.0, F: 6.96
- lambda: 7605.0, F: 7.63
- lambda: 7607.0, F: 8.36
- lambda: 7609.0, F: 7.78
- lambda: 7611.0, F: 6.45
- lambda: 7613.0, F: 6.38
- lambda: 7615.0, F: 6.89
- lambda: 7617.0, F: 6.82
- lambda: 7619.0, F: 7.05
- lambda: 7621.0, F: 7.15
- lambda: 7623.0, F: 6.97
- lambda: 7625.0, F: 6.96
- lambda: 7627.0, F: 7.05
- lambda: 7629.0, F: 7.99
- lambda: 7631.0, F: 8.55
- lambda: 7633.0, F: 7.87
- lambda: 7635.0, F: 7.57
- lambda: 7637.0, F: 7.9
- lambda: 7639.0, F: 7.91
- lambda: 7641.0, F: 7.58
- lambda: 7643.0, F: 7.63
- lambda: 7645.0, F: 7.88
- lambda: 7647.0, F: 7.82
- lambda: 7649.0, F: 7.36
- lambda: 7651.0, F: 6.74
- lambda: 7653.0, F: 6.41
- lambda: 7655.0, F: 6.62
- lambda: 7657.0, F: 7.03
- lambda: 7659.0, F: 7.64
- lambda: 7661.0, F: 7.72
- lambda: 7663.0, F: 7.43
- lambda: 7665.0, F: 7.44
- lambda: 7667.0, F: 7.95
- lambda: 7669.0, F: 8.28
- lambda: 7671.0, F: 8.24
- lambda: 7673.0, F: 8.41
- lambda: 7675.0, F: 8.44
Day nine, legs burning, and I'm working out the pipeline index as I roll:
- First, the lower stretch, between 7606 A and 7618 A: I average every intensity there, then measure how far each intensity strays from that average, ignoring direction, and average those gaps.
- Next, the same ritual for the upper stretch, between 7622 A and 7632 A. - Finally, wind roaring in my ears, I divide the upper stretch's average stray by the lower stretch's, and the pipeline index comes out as 1.0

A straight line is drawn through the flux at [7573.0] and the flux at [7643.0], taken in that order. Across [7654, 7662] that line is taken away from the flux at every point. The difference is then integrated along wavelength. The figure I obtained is -4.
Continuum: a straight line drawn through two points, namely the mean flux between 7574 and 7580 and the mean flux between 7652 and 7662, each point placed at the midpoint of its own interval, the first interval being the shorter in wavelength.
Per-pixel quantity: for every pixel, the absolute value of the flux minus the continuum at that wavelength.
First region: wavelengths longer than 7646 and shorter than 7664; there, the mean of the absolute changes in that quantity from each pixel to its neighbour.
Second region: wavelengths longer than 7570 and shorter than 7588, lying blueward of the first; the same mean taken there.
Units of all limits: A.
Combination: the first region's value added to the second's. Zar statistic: 0.55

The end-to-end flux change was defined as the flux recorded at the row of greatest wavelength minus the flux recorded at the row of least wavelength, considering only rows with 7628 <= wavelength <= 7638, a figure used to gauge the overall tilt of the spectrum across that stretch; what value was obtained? -0.1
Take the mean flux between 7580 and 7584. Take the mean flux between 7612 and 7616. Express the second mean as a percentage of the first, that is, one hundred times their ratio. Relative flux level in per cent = 93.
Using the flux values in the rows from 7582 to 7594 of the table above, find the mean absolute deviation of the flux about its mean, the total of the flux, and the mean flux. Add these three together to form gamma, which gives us 53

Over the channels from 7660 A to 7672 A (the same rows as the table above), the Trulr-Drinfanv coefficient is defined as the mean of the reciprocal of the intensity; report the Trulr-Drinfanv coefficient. 0.128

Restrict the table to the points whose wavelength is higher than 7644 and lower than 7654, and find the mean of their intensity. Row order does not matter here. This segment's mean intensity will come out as 7.24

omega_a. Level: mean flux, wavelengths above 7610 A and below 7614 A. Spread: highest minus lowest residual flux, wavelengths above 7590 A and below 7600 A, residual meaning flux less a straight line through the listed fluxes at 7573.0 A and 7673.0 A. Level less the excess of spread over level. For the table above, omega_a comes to 11.5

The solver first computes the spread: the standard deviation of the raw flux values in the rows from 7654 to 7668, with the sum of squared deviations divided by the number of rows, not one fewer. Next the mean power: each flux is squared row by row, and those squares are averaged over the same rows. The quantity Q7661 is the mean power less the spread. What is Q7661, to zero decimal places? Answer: 55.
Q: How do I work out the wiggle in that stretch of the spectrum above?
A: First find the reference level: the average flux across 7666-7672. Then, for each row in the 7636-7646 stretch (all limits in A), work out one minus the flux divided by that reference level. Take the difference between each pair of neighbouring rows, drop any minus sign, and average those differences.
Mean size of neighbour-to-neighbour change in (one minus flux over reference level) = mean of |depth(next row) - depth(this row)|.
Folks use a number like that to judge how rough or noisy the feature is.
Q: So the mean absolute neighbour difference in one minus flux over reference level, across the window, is 0.020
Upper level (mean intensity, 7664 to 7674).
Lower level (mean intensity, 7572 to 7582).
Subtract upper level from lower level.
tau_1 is -1.3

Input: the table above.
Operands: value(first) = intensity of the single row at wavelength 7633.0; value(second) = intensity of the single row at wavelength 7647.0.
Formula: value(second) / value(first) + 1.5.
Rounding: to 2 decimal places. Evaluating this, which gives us 2.49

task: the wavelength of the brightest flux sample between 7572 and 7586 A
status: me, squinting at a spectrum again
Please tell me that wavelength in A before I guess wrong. 7585.0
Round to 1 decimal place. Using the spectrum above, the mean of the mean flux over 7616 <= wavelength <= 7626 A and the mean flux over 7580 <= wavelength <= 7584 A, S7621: 7.1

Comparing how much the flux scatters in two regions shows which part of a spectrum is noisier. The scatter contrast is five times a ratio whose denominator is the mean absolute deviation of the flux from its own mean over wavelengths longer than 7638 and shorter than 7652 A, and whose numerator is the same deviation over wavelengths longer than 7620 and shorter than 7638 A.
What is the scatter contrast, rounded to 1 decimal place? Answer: 8.0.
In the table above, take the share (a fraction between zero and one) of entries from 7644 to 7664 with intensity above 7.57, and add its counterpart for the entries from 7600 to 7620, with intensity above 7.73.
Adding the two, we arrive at 0.60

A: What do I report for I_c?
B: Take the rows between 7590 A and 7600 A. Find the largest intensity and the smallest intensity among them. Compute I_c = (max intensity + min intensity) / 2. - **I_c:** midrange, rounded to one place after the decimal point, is 7.5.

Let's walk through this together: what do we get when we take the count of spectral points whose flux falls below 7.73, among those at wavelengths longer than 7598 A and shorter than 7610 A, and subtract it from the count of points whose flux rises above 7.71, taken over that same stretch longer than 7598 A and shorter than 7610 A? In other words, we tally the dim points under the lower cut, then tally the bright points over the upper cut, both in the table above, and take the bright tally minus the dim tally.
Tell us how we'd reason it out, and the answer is -2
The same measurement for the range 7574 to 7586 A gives -6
